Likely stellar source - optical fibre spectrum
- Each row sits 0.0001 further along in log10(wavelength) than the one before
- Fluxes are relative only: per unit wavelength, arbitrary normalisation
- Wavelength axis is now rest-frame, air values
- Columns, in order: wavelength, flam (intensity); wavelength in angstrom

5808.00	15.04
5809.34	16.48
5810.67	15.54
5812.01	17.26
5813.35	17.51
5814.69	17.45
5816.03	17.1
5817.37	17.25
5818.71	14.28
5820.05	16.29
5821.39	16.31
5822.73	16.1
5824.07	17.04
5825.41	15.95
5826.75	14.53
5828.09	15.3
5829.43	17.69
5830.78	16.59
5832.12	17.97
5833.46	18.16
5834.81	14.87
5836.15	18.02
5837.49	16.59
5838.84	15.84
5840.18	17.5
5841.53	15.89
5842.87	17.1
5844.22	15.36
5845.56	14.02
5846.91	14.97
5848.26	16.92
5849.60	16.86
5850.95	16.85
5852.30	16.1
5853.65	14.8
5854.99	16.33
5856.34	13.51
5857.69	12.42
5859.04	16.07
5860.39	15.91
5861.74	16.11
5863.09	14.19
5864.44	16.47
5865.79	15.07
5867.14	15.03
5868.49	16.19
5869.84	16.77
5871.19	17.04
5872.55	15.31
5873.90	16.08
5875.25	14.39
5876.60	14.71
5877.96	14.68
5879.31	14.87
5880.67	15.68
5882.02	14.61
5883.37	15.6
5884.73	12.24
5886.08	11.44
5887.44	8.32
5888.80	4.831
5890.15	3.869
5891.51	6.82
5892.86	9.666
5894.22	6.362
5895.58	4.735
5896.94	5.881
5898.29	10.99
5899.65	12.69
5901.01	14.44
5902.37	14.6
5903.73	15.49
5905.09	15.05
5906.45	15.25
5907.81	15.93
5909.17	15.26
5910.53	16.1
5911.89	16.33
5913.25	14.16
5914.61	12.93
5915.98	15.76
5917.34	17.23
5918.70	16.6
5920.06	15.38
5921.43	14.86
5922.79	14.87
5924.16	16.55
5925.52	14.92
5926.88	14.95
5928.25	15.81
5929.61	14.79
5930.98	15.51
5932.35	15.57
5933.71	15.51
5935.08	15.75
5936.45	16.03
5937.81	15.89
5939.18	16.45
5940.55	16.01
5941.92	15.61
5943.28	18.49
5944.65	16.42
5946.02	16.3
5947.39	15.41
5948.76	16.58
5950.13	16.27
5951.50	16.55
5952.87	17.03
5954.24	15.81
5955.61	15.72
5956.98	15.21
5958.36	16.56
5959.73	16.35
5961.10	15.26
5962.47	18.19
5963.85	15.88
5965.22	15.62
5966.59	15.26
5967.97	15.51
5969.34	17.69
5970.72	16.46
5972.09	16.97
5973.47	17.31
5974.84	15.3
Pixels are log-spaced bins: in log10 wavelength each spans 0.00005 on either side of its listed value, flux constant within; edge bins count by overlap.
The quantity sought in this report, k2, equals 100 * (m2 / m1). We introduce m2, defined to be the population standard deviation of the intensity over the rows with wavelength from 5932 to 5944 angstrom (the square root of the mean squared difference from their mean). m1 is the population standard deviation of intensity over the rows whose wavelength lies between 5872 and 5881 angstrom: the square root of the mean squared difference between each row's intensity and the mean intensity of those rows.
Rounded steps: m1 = 0.6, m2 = 0.87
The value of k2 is 155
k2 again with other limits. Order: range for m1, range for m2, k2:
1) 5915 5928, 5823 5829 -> 108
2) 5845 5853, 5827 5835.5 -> 117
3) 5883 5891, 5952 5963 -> 23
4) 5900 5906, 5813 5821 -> 276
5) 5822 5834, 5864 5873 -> 66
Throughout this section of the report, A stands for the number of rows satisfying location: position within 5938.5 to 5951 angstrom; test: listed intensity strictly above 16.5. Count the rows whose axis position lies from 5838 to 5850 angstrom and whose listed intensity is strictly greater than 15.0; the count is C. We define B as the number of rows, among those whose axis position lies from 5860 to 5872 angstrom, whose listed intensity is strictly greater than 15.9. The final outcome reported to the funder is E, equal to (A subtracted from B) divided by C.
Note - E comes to 0.57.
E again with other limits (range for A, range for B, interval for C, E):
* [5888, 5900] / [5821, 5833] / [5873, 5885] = 2.33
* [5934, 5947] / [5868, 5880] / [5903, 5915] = 0.43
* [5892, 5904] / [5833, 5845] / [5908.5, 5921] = 0.71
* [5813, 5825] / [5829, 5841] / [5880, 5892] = 1.00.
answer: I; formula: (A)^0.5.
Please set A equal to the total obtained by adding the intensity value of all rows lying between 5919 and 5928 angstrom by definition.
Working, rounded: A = 92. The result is 9.6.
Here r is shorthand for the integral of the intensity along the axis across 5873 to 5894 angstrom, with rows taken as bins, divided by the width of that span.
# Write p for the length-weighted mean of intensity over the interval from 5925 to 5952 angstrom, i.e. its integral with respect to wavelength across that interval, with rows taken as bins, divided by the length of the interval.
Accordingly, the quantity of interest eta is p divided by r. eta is 1.35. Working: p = 15.9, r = 11.8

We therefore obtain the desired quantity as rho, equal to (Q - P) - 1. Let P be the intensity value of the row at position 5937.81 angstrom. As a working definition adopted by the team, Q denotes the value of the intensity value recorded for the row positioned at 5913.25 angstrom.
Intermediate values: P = 15.89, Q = 14.16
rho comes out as -2.7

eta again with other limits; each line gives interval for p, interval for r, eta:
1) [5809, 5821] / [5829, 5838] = 0.97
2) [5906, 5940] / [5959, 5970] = 0.96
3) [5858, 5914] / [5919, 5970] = 0.83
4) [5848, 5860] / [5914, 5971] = 0.97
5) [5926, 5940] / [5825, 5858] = 0.97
